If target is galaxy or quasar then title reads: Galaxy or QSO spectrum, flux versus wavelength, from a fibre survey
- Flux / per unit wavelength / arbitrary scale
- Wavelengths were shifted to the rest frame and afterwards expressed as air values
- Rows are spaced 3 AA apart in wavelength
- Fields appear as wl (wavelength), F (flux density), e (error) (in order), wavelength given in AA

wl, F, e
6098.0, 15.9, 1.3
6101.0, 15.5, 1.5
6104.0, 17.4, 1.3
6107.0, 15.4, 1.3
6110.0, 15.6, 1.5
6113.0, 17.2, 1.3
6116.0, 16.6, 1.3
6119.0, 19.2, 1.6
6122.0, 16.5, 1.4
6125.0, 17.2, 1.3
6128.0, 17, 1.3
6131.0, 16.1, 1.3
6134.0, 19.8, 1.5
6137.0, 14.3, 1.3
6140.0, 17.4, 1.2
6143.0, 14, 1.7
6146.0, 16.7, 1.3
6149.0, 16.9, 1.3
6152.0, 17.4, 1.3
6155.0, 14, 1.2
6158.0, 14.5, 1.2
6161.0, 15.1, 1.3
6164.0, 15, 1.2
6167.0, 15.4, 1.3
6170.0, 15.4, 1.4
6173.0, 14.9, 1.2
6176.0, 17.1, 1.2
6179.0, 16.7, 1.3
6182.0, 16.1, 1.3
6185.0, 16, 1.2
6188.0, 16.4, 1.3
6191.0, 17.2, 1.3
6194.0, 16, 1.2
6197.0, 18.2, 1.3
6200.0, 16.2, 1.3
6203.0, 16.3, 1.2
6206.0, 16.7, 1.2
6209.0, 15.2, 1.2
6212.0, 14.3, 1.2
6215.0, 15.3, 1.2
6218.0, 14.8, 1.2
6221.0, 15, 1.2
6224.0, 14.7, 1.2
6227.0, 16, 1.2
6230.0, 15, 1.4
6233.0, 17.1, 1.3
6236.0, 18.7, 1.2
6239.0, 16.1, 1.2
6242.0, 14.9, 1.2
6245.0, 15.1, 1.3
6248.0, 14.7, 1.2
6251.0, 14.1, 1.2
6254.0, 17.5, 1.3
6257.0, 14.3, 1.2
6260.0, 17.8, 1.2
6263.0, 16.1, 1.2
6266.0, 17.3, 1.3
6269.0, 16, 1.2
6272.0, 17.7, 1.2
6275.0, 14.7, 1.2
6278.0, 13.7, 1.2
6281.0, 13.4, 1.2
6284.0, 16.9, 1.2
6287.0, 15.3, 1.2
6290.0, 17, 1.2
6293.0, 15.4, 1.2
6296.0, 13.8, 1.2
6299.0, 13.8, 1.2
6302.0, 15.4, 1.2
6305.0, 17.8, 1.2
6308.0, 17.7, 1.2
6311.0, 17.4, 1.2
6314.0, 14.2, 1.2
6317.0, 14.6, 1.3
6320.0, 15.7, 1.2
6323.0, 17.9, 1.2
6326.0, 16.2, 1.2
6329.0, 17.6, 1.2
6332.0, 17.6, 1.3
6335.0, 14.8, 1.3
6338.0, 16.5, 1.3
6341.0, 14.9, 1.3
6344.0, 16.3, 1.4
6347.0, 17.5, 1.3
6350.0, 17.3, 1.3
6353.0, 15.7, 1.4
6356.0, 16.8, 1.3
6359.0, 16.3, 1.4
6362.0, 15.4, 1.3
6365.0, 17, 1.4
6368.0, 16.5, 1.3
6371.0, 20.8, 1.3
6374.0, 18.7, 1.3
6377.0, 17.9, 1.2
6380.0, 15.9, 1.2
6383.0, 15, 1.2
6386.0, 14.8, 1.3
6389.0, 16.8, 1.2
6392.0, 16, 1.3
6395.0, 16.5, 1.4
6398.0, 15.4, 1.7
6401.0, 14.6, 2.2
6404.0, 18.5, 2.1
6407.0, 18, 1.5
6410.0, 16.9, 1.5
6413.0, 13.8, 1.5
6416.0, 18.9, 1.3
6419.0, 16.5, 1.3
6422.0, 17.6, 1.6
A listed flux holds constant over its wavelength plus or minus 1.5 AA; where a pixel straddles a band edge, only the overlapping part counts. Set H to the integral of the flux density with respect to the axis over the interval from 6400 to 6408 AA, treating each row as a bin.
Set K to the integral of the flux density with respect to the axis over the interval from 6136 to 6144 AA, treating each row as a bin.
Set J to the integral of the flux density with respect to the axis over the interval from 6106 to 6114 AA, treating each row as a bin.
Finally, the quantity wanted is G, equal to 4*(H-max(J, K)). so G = 35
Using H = 137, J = 128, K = 123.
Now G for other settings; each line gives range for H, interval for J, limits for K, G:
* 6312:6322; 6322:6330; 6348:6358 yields -61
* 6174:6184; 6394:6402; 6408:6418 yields -4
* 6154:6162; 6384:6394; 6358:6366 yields -169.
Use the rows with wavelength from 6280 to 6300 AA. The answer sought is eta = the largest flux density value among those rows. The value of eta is 17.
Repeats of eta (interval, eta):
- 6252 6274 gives 17.8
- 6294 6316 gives 17.8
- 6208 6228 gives 16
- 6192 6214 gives 18.2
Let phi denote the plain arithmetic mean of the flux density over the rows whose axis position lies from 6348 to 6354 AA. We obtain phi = 16.5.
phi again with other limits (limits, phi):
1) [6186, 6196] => 16.5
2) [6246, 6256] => 15.4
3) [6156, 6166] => 14.9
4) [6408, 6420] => 16.5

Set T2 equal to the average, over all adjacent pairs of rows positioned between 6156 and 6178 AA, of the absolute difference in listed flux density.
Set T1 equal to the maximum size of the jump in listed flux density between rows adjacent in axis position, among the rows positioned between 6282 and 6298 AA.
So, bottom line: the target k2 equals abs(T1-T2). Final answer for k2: 1.1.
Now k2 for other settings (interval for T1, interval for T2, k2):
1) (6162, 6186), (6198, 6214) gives 1.5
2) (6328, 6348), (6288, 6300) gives 1.7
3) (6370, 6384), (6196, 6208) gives 1.3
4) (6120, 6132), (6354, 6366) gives 0.1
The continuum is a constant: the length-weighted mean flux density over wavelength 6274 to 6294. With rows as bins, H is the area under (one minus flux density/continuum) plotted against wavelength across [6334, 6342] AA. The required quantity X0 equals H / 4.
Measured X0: -0.03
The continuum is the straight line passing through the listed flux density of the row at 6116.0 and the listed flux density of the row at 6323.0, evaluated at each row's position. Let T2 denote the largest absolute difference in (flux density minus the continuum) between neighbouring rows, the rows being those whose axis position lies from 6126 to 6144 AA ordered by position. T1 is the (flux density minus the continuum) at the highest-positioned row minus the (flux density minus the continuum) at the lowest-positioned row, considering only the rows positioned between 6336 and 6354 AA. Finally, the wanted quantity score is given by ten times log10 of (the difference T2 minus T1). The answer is 8.1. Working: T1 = -0.9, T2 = 5.5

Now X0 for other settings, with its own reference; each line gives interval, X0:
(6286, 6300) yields 0.03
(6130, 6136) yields -0.26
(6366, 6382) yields -0.69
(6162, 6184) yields -0.21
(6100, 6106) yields -0.12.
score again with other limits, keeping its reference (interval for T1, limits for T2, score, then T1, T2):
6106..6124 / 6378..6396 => -0.1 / 1.0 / 2.0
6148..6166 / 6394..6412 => 7.7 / -2.0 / 3.9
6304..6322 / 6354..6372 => 8.1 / -2.2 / 4.3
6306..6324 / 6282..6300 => 2.0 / 0.1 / 1.7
